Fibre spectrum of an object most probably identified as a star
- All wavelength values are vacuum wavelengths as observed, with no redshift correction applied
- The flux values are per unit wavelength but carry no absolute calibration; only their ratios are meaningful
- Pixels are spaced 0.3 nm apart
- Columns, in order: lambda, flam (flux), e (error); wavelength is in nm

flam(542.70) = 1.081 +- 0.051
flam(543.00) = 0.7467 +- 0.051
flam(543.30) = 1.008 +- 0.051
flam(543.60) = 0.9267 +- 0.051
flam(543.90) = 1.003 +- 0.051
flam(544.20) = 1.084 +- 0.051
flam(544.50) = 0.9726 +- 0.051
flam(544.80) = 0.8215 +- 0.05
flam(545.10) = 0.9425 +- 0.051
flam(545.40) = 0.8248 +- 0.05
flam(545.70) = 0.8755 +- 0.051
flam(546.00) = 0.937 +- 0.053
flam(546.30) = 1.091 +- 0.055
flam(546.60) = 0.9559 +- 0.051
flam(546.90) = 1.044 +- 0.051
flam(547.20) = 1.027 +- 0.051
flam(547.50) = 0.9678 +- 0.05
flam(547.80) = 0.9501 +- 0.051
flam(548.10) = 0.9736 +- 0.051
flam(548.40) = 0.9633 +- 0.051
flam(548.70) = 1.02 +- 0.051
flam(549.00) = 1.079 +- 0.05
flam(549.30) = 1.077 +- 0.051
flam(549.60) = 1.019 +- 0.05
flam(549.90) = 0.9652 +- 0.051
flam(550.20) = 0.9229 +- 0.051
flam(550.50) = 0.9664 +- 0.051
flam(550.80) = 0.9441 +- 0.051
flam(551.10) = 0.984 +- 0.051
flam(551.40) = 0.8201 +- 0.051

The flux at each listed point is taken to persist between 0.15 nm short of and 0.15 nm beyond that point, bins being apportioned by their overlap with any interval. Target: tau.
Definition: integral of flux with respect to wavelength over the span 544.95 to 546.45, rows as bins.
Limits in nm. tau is 1.40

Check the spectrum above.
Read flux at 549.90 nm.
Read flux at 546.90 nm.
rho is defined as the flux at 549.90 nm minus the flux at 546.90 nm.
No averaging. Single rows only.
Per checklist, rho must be -0.079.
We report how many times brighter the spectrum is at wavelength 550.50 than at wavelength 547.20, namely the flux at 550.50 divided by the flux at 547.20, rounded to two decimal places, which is 0.94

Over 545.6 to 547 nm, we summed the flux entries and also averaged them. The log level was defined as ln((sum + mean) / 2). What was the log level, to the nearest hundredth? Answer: 1.08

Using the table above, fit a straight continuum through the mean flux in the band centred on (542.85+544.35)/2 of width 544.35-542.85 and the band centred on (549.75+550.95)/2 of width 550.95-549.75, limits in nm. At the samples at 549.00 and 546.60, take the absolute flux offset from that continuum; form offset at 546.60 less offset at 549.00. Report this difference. -0.12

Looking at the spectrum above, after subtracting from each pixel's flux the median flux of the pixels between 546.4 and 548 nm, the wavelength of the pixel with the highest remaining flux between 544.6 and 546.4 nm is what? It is 546.30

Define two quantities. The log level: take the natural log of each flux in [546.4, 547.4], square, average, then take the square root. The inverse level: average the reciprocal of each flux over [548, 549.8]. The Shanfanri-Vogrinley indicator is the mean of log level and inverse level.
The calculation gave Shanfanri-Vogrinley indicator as 0.510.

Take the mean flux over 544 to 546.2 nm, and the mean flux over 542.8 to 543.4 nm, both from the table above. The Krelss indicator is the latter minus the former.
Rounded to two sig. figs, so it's -0.045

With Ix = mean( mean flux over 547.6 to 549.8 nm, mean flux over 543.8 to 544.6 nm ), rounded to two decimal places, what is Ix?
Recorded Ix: 1.02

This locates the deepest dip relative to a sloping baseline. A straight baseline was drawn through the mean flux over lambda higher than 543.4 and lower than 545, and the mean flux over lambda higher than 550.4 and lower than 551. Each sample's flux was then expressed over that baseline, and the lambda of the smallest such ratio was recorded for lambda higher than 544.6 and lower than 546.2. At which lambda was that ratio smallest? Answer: 544.80 nm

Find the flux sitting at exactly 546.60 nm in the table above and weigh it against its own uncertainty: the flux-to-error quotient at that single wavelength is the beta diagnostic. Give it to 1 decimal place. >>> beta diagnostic 18.7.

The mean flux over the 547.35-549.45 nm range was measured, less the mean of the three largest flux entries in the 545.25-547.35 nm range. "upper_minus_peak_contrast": -0.050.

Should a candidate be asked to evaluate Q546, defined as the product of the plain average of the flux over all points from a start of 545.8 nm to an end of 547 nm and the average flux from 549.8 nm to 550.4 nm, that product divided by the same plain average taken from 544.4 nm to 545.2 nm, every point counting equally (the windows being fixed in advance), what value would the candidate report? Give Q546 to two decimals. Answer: 1.04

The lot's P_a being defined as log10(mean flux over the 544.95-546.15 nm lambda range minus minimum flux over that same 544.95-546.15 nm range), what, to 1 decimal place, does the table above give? -1.2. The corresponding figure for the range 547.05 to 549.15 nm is -1.3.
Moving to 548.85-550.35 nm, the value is -1.0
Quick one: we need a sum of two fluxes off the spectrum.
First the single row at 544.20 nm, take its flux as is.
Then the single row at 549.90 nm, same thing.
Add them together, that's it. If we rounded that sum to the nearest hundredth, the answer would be 2.05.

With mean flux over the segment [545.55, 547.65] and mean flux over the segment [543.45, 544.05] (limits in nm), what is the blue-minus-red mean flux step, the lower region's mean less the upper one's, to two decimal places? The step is -0.02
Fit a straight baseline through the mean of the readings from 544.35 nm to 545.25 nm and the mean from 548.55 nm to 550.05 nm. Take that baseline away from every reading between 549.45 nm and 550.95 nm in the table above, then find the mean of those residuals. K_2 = -0.09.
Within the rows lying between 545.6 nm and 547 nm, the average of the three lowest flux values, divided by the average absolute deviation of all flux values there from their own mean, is 13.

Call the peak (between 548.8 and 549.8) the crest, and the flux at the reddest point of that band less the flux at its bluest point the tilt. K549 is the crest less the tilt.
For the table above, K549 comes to 1.14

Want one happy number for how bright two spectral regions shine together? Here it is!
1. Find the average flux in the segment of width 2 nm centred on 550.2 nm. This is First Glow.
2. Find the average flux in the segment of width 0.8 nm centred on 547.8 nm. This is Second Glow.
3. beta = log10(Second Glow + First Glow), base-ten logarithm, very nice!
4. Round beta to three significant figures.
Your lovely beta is 0.289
